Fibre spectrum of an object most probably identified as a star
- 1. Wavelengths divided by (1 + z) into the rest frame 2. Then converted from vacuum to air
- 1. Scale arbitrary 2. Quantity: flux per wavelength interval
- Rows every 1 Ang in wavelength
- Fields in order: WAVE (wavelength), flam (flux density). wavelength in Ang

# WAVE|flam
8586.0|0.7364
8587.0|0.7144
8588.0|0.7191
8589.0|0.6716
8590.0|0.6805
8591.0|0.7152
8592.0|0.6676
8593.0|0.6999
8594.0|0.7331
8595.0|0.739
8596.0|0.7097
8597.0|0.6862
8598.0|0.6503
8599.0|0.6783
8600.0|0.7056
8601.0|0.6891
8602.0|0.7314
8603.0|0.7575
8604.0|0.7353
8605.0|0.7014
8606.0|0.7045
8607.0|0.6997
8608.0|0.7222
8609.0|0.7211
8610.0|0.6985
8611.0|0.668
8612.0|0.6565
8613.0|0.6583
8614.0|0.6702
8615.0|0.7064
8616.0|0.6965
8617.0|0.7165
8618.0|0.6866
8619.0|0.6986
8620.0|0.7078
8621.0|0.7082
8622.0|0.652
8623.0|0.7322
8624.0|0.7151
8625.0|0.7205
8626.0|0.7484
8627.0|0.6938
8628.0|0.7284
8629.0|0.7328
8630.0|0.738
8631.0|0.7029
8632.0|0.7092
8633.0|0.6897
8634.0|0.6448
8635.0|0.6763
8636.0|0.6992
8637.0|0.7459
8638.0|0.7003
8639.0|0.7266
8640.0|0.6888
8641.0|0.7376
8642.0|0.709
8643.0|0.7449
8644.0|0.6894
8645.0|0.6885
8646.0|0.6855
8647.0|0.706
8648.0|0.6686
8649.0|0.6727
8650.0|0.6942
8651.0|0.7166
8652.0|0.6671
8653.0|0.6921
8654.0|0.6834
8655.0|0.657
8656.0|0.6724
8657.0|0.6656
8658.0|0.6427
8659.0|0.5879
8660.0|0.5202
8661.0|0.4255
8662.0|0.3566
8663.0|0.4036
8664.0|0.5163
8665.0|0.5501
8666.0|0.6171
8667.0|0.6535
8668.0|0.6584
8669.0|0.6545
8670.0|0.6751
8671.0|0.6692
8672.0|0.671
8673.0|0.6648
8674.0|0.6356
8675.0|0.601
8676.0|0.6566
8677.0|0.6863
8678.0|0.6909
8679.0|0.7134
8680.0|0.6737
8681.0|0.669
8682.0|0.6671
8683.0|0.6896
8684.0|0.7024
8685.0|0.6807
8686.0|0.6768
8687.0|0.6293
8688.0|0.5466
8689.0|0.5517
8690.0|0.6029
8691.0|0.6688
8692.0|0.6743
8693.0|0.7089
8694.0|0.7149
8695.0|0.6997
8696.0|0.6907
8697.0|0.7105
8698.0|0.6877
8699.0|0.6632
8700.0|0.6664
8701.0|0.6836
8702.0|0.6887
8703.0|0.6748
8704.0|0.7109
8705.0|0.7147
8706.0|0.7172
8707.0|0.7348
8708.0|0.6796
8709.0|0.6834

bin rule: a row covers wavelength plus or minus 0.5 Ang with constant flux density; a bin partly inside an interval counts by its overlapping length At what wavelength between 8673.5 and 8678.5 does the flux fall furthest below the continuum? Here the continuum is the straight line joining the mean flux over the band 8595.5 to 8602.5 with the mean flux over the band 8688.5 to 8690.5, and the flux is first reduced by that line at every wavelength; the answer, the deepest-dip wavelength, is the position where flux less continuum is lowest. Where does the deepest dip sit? 8675.0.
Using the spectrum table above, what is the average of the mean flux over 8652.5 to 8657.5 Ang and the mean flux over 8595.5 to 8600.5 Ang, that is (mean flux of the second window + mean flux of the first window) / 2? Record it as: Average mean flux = 0.680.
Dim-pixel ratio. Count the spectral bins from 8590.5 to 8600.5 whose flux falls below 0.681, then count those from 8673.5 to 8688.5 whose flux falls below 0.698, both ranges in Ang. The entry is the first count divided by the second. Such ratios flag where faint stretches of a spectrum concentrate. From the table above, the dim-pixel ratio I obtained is 0.23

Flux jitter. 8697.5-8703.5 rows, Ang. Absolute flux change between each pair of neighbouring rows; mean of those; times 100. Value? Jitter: 1.3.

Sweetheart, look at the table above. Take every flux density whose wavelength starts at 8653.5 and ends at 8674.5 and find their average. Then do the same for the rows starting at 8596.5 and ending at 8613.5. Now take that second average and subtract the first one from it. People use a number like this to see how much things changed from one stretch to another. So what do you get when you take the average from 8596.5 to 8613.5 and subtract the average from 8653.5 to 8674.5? 0.10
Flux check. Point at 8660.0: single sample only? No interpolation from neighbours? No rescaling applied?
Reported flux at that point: 0.5202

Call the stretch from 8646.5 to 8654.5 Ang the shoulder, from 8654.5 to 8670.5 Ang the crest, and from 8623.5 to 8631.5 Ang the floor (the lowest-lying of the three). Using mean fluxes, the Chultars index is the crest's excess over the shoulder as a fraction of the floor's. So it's -0.15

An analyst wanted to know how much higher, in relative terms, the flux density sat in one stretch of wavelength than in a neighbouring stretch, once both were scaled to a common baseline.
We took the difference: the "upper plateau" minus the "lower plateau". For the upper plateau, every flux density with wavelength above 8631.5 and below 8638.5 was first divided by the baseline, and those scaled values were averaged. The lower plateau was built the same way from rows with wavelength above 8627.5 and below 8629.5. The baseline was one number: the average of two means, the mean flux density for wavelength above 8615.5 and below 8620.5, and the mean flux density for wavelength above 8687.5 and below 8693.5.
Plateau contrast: -0.054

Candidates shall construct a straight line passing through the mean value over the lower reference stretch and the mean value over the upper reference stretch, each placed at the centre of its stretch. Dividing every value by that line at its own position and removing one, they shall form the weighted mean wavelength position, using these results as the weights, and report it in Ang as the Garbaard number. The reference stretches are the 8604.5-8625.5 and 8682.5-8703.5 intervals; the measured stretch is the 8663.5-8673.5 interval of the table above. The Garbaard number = 8665.6 Ang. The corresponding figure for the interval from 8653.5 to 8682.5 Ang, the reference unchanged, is 8662.7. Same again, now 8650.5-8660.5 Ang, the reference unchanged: 8659.6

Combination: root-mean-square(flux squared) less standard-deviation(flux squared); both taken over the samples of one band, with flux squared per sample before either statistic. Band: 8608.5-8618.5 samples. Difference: 0.444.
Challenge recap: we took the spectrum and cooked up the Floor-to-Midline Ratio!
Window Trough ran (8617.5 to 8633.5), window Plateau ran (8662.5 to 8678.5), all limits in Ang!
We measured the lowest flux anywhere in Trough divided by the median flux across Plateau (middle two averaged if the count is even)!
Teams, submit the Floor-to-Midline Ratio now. 0.995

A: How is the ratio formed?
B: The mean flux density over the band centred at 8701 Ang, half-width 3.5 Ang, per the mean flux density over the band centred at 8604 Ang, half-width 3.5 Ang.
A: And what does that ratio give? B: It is 0.951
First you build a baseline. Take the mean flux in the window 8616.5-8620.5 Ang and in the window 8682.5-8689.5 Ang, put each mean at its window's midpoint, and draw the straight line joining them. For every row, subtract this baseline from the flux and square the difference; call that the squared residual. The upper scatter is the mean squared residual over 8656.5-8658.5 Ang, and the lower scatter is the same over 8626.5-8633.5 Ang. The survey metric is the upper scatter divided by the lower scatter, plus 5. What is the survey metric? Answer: 5.3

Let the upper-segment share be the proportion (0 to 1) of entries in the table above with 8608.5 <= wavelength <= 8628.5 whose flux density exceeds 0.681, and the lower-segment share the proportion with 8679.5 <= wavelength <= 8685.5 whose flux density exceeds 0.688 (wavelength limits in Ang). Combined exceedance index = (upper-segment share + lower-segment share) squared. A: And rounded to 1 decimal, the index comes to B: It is 1.2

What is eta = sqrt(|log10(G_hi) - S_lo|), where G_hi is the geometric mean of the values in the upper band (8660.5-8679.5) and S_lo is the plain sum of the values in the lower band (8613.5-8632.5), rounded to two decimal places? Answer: 3.70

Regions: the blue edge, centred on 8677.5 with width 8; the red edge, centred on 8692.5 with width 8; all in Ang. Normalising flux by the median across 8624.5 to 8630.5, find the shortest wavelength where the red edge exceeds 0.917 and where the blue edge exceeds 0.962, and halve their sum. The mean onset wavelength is 8685.5 Ang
